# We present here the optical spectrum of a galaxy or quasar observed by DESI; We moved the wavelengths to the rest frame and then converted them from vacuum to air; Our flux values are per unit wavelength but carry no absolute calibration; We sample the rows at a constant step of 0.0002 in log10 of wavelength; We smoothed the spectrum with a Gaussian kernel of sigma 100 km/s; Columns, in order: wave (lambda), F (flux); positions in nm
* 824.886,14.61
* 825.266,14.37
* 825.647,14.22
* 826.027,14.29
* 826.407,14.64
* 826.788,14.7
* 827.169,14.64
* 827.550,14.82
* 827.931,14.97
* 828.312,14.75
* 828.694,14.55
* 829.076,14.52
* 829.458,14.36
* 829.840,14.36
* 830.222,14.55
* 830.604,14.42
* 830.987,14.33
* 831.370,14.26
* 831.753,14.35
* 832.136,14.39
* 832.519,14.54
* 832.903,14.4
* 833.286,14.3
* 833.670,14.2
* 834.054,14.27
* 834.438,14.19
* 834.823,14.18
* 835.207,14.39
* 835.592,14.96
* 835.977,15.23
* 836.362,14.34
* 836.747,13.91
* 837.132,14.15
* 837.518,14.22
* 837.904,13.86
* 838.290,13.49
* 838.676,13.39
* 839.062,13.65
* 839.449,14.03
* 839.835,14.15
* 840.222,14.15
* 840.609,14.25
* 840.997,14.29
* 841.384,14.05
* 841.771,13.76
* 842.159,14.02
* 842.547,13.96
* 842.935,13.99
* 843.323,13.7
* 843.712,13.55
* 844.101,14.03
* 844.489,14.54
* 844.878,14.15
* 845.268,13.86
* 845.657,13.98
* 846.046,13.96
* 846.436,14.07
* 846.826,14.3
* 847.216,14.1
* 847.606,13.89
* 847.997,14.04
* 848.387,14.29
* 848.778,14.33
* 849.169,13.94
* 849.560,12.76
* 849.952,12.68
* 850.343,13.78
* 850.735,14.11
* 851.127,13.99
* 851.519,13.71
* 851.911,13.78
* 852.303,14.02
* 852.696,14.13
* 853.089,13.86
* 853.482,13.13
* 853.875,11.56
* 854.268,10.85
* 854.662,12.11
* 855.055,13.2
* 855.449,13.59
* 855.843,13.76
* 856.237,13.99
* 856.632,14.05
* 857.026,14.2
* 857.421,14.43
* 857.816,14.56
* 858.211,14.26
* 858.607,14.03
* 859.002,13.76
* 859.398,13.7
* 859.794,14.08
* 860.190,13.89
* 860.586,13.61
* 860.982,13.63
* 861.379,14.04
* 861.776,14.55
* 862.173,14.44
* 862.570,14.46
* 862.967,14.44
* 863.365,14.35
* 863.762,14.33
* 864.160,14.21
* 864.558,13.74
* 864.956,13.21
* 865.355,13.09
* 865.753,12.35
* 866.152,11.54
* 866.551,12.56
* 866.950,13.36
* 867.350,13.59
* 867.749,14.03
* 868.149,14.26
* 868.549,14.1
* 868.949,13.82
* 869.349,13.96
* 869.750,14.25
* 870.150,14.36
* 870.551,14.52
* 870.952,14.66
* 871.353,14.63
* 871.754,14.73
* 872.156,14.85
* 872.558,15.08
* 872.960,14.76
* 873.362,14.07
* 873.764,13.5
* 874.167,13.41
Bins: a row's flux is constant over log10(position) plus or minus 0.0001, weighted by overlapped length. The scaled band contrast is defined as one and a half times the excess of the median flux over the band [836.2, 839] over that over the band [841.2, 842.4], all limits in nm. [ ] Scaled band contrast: -0.2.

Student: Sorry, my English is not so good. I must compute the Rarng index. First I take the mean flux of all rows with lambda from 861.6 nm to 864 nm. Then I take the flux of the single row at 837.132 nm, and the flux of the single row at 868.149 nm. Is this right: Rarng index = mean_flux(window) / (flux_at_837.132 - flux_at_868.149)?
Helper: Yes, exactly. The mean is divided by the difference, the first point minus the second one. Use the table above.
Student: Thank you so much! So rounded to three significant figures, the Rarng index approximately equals -131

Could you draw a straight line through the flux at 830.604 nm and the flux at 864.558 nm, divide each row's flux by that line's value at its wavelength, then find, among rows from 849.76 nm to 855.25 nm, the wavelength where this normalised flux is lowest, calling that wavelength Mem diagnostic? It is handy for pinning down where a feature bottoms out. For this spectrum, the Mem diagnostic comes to 854.268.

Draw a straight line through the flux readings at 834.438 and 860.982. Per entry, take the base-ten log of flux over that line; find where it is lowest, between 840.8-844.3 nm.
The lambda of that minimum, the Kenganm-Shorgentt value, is 843.712 nm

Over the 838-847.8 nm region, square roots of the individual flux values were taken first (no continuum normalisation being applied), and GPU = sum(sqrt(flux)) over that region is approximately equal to 93.4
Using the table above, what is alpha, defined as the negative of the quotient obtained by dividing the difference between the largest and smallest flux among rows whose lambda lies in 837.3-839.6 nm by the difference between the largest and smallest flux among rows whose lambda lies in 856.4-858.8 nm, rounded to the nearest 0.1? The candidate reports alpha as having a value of -1.6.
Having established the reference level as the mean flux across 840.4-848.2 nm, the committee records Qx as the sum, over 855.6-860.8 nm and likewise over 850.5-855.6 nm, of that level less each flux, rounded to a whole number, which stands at 10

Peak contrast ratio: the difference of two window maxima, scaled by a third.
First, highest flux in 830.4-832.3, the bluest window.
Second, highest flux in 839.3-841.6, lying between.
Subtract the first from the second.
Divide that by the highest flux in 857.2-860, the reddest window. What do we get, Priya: -0.01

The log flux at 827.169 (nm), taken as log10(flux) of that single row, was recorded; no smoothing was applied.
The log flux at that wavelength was 1.17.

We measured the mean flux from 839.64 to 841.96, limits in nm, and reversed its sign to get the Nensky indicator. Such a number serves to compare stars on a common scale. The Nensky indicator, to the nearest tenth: -14.1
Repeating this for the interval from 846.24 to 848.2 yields -14.1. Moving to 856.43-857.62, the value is -14.2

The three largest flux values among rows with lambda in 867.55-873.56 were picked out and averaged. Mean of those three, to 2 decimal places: 14.90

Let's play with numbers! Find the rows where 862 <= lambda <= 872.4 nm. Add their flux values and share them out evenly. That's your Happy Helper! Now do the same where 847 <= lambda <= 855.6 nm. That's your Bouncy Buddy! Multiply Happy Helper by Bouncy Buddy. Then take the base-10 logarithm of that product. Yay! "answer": 2.27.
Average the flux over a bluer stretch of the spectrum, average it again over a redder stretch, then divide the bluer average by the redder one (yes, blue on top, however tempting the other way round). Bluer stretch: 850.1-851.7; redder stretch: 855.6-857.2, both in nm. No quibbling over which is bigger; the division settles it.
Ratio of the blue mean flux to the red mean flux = 0.99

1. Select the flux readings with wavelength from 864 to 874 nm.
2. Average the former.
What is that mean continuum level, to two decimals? 13.89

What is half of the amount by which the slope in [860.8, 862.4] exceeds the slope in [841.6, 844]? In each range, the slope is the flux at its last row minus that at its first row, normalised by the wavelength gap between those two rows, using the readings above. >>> 0.39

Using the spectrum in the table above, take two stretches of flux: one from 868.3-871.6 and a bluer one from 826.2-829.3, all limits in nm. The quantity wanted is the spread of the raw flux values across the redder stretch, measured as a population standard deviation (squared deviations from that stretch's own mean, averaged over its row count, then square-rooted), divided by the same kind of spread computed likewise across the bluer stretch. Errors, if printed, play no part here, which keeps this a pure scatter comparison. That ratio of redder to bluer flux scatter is 2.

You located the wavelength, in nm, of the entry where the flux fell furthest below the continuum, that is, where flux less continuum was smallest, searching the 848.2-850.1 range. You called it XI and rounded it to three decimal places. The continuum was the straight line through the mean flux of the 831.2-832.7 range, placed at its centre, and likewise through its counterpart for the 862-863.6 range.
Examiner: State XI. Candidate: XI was 849.952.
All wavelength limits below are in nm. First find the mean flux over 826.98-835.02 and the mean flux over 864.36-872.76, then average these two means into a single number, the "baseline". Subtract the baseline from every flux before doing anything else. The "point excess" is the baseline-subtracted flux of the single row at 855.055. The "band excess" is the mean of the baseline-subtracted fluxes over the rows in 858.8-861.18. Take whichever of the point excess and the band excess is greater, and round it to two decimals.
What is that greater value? -0.37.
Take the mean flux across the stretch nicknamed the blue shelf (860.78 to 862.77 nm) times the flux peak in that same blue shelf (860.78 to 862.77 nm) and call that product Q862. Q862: 207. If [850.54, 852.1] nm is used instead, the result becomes 196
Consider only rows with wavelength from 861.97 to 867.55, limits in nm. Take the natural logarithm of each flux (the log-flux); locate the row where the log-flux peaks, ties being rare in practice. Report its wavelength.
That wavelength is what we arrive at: 862.570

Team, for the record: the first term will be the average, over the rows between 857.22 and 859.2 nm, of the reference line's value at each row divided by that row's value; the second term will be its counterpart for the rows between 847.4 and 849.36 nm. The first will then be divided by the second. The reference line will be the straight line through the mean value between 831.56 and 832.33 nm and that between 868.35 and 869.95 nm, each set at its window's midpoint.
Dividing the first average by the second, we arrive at 0.99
